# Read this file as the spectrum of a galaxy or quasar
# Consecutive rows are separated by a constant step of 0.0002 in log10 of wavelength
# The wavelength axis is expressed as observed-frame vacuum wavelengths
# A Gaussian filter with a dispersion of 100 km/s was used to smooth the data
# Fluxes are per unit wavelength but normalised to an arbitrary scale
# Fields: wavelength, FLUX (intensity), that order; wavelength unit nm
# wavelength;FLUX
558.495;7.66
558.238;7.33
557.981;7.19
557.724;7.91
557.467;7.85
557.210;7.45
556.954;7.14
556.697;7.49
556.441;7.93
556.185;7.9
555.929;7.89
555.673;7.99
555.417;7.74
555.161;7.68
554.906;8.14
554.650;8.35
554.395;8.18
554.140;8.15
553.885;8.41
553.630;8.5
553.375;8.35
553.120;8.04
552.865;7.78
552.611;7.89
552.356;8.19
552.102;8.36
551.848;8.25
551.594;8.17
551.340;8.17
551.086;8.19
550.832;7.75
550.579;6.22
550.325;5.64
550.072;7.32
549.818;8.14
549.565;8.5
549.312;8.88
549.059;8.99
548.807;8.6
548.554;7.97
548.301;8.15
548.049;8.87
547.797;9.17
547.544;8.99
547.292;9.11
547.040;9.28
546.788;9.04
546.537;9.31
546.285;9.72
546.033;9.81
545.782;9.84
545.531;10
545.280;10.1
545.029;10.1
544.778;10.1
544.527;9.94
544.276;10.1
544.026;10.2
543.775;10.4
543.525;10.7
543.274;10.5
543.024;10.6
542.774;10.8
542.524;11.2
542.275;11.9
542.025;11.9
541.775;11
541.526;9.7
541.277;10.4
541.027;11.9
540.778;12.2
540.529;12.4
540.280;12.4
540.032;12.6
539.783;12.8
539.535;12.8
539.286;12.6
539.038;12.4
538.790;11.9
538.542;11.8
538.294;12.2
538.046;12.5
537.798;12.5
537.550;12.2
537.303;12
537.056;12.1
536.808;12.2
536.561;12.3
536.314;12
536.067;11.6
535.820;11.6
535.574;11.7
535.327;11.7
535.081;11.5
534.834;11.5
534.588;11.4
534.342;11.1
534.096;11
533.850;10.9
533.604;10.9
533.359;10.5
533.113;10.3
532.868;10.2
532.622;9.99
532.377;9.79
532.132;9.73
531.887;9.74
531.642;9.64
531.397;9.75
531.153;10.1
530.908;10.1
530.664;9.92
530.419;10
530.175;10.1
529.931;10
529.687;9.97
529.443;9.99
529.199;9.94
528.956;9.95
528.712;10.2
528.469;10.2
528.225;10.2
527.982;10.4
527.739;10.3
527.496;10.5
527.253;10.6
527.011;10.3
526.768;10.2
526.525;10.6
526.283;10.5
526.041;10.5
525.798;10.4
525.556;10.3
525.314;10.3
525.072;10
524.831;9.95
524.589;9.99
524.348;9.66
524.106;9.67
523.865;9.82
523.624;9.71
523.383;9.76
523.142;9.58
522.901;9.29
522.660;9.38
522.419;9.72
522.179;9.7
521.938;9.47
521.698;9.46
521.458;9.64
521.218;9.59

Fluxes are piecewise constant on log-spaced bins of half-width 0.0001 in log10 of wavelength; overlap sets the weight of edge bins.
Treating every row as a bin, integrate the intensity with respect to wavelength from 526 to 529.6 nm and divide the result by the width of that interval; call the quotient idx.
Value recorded 10.3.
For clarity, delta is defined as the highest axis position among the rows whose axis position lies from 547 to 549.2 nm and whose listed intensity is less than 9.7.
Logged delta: 549.059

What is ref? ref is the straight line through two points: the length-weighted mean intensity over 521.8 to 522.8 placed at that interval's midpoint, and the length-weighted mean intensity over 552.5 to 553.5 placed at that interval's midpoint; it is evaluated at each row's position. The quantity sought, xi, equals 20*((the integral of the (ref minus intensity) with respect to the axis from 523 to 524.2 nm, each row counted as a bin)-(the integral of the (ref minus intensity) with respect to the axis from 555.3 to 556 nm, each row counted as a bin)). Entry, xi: -5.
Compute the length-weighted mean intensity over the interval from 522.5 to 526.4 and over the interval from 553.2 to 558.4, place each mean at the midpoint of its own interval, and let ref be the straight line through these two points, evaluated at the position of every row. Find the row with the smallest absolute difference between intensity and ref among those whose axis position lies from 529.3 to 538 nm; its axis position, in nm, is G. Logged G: 531.642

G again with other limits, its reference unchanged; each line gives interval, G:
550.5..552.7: 551.340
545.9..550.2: 549.818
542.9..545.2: 544.527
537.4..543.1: 541.526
